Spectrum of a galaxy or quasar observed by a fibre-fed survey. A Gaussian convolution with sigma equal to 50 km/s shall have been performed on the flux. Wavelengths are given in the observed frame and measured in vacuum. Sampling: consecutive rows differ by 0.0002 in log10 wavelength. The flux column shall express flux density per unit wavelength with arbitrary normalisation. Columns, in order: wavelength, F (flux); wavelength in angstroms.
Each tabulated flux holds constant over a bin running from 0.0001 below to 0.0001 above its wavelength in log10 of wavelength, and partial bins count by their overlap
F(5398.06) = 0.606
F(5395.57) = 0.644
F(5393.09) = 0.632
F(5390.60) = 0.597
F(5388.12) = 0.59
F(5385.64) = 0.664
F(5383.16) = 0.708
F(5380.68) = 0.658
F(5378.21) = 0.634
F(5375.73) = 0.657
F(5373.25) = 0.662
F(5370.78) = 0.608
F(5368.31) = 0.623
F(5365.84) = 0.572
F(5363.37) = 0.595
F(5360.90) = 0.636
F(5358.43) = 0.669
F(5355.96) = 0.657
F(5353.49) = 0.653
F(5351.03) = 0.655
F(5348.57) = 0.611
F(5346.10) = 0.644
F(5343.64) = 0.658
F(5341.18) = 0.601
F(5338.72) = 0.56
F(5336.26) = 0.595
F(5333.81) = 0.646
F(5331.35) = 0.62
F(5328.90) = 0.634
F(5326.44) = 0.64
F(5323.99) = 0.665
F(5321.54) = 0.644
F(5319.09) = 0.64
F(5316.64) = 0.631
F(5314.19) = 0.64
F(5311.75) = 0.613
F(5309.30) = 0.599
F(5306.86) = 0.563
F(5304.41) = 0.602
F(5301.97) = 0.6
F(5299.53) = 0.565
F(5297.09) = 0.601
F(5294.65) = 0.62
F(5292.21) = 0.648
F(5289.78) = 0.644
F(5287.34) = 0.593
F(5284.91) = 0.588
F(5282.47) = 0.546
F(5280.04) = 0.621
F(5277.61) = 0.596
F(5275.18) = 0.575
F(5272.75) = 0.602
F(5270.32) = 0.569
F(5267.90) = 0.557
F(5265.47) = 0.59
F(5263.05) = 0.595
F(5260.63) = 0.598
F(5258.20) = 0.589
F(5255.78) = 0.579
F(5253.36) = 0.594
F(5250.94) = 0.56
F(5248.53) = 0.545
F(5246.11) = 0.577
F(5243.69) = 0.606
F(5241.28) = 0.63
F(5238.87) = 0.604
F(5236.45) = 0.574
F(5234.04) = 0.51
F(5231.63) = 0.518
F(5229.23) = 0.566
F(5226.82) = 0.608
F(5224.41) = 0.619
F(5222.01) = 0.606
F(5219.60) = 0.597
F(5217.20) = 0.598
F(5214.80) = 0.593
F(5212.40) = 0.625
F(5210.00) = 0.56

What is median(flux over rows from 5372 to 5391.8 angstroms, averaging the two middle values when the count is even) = 0.66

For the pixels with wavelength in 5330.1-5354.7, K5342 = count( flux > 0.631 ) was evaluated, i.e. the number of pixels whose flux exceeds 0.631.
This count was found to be 5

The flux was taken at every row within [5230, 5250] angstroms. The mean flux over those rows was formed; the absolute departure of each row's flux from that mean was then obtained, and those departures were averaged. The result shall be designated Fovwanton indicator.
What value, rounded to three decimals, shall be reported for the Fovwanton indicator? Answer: 0.035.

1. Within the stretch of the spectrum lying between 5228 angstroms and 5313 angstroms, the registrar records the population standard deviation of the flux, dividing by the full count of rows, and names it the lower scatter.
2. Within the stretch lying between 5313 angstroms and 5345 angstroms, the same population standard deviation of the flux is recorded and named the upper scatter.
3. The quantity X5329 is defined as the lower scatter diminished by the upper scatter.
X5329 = 0.003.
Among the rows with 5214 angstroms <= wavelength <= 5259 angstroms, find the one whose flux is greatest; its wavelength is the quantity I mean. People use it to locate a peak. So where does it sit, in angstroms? 5241.28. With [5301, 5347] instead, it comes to 5323.99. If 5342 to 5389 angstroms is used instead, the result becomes 5383.16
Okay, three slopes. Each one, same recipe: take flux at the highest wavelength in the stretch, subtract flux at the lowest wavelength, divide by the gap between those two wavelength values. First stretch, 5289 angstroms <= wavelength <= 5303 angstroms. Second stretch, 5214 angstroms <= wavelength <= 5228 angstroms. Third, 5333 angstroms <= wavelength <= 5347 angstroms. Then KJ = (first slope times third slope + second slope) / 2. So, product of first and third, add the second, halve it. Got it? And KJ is 0.0006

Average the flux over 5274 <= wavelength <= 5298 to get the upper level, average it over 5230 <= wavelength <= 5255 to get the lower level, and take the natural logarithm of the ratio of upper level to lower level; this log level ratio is 0.053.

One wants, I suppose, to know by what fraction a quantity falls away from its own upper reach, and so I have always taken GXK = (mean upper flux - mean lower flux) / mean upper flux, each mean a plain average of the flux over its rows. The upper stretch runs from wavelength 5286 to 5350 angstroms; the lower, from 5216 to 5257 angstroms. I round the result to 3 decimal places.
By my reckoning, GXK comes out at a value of 0.059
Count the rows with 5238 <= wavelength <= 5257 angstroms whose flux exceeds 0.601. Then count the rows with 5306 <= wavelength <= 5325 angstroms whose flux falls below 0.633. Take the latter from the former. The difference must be -1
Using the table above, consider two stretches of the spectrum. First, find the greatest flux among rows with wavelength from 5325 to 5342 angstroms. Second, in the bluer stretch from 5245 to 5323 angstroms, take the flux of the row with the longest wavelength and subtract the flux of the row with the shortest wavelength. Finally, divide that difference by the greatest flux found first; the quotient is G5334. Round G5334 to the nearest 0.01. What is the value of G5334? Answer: 0.10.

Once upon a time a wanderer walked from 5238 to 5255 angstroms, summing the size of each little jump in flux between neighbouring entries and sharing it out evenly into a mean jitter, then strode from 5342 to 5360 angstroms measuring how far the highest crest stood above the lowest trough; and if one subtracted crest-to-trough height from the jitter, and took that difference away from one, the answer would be 1.03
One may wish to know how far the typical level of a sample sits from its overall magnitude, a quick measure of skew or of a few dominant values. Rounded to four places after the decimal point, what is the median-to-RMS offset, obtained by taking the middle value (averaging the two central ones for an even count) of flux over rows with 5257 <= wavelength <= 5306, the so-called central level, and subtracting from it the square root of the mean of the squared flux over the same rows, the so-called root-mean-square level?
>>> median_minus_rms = 0.0000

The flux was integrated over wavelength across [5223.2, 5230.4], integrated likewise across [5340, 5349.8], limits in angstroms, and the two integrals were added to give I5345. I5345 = 10.5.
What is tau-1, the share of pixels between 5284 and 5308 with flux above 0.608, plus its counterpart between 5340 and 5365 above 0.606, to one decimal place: 1.1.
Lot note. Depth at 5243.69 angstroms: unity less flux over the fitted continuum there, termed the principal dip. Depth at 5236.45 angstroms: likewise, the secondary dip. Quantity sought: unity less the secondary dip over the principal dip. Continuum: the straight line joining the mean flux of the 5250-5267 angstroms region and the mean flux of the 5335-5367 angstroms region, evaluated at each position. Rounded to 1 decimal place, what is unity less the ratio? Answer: 1.1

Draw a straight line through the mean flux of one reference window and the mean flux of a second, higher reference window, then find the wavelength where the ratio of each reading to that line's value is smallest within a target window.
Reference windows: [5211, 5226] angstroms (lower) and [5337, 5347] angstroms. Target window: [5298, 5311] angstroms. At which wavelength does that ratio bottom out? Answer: 5306.86 angstroms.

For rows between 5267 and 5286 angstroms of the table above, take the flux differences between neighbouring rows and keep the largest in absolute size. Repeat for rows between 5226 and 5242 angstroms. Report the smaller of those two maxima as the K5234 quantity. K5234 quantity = 0.064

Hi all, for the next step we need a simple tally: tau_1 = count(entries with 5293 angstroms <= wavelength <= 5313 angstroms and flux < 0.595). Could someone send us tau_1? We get 2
